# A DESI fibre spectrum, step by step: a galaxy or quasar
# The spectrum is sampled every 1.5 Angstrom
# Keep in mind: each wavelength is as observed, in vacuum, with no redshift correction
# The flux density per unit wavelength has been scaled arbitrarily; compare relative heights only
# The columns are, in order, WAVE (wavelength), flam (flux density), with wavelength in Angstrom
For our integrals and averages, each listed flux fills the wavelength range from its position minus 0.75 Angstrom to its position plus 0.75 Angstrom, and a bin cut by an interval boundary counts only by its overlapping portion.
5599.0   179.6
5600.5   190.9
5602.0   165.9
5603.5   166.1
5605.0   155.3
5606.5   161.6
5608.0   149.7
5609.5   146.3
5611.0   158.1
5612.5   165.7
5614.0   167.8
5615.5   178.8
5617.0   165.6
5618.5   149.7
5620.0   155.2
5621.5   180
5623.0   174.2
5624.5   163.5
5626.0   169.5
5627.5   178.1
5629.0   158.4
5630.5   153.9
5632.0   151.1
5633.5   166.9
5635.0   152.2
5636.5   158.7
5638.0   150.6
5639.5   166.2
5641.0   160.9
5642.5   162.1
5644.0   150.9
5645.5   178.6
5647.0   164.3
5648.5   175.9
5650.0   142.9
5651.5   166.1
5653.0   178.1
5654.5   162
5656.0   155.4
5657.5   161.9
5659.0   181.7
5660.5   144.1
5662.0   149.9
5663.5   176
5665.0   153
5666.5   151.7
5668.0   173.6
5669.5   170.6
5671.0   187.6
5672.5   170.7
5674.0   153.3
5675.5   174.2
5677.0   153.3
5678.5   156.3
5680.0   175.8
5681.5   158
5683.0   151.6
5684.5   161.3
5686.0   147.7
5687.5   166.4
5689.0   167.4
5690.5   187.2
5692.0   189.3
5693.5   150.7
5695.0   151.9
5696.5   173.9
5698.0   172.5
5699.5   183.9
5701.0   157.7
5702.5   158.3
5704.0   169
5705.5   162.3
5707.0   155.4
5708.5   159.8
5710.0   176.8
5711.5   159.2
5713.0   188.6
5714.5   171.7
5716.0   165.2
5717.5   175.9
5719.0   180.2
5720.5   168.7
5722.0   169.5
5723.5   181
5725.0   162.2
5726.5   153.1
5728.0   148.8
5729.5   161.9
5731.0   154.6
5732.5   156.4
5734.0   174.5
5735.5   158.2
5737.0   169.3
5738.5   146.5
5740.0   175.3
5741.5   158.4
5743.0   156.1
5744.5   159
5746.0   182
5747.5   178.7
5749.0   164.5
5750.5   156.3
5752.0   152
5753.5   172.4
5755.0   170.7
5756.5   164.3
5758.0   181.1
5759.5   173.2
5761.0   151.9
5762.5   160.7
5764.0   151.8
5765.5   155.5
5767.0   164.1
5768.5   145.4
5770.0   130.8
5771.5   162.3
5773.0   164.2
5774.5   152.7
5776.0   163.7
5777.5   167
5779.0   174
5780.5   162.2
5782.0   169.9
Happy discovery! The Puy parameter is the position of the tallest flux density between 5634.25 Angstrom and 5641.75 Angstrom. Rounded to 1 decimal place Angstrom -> 5639.5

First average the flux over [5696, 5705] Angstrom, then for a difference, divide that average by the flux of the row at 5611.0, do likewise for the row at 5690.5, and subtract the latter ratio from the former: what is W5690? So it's 0.17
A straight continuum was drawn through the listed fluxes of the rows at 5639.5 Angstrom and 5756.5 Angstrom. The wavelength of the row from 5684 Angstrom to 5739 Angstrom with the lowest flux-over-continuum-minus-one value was 5738.5 Angstrom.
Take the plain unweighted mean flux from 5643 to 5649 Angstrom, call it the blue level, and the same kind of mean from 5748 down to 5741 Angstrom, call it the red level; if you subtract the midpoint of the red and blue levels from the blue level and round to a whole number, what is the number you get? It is 0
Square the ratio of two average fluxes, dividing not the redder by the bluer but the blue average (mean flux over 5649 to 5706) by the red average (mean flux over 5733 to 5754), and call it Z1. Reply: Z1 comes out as 1.00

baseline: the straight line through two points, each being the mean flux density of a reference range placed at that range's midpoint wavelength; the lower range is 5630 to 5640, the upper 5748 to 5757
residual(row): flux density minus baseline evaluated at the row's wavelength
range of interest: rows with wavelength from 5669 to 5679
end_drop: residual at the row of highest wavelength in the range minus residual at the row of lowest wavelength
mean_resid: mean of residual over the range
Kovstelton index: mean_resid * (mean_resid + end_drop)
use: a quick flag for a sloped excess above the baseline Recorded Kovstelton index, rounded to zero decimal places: -55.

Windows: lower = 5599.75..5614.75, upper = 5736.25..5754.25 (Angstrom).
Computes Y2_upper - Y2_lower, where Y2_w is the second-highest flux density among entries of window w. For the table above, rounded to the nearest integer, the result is 11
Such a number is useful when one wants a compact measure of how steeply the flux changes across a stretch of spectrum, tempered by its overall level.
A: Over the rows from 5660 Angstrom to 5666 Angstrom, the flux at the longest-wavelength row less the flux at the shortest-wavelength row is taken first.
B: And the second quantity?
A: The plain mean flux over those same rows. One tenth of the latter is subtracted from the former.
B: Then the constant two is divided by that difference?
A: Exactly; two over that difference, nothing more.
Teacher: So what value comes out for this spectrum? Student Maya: -0.30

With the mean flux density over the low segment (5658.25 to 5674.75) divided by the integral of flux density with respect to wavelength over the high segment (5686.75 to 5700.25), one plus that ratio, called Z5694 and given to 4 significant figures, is 1.071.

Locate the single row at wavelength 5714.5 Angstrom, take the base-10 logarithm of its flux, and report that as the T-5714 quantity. 2.23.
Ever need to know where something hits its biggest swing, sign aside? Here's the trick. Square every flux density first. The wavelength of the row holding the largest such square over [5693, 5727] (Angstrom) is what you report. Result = 5713.0 Angstrom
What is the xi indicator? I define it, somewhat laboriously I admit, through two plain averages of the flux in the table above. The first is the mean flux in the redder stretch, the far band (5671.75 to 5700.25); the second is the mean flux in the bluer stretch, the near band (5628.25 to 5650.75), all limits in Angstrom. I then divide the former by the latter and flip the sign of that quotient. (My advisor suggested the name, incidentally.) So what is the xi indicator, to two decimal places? -1.04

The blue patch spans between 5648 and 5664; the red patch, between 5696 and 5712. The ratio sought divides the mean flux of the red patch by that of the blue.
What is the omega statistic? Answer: 1.02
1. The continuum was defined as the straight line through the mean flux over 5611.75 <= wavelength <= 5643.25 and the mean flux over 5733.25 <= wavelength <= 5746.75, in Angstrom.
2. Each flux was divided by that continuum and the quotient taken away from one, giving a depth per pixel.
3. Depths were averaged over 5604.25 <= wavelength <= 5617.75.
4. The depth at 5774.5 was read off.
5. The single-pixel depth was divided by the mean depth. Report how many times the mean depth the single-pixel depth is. 6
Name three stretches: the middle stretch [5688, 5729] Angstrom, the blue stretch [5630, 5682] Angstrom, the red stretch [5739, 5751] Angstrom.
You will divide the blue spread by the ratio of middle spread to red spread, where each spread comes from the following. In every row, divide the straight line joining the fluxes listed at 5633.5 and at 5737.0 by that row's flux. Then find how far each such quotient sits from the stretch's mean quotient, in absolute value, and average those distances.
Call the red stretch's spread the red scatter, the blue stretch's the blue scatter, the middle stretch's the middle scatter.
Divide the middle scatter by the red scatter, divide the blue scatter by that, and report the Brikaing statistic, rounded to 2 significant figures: 0.056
